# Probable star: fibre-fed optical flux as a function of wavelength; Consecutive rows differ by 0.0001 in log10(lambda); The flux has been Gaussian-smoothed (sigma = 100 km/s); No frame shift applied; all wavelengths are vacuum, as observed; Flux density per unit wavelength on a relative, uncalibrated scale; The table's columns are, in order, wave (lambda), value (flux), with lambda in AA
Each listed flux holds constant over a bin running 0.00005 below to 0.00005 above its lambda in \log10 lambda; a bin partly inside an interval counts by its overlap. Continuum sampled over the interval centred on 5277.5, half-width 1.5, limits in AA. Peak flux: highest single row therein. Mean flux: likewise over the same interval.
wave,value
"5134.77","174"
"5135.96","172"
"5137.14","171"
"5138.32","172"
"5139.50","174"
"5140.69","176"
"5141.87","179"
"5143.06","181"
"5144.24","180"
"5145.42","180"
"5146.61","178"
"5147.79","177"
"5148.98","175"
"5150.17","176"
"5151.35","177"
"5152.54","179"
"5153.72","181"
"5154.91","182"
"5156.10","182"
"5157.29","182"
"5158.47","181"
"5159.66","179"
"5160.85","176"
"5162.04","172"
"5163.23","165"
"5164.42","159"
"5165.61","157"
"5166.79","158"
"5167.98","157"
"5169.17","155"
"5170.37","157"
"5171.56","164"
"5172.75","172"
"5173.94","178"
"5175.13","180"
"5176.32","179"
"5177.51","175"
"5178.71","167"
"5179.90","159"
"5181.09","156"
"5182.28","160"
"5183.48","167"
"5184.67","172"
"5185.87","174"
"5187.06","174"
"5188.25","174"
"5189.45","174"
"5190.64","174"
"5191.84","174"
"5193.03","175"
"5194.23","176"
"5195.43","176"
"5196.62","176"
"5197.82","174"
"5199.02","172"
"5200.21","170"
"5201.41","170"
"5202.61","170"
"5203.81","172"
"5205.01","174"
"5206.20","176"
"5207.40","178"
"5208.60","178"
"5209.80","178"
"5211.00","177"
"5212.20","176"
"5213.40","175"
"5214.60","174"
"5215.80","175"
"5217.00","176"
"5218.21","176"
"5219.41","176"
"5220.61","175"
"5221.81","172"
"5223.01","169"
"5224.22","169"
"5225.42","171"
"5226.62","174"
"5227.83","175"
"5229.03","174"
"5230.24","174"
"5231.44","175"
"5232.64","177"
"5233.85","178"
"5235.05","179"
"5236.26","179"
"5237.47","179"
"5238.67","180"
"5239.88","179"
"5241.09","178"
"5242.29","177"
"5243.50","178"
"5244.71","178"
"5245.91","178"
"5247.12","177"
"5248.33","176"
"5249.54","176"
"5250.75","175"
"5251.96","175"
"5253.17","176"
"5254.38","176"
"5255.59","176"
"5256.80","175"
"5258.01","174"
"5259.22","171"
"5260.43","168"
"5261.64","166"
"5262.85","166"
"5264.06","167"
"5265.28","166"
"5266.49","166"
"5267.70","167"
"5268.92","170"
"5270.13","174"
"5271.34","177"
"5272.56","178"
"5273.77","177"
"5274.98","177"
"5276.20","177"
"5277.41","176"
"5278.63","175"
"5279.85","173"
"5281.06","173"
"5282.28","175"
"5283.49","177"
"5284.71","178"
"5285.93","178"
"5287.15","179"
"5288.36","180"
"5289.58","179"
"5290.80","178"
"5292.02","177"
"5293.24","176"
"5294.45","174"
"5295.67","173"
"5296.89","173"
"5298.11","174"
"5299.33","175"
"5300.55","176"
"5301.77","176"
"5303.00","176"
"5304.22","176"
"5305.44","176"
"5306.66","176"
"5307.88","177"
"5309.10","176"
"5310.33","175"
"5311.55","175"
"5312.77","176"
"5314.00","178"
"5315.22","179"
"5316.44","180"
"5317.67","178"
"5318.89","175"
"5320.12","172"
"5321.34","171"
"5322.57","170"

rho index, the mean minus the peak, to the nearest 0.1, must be -1.0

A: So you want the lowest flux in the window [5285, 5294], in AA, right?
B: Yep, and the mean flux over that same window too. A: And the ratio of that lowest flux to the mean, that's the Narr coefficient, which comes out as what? 0.988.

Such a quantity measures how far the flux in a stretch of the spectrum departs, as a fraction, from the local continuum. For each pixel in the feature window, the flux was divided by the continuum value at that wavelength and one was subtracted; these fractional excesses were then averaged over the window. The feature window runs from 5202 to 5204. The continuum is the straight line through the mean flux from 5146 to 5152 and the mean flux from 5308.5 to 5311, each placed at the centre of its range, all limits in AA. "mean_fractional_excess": -0.030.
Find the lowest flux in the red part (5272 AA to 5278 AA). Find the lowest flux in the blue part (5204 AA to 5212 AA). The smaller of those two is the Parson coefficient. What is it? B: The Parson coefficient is 174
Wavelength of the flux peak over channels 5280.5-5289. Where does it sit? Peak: 5288.36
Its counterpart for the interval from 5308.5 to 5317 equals 5316.44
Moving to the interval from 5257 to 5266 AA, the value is 5258.01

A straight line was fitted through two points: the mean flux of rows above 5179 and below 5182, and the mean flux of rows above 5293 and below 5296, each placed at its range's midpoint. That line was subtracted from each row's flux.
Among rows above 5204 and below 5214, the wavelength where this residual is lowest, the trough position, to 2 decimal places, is 5213.40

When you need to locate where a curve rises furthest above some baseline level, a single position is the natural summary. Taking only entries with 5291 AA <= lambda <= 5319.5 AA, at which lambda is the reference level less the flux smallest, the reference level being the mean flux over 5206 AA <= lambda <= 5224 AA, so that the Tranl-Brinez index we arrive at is 5316.44 AA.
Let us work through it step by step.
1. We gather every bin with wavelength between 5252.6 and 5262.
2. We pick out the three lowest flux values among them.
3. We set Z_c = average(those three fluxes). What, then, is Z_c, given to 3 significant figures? 168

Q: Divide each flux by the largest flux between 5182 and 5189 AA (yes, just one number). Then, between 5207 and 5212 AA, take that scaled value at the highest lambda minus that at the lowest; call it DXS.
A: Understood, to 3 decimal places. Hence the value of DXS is -0.006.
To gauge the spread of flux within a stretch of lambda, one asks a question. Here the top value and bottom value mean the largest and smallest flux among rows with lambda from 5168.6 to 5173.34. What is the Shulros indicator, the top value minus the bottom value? 17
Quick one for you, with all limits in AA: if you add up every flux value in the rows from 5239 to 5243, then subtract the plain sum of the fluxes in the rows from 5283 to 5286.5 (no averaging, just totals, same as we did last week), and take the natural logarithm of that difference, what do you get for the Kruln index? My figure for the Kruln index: 0.0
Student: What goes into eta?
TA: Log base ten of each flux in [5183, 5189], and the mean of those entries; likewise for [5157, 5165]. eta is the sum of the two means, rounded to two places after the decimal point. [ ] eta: 4.47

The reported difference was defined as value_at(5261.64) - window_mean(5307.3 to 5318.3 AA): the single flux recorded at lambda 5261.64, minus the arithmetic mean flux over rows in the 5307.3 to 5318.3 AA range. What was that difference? -11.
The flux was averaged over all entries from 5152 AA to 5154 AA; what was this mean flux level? 180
